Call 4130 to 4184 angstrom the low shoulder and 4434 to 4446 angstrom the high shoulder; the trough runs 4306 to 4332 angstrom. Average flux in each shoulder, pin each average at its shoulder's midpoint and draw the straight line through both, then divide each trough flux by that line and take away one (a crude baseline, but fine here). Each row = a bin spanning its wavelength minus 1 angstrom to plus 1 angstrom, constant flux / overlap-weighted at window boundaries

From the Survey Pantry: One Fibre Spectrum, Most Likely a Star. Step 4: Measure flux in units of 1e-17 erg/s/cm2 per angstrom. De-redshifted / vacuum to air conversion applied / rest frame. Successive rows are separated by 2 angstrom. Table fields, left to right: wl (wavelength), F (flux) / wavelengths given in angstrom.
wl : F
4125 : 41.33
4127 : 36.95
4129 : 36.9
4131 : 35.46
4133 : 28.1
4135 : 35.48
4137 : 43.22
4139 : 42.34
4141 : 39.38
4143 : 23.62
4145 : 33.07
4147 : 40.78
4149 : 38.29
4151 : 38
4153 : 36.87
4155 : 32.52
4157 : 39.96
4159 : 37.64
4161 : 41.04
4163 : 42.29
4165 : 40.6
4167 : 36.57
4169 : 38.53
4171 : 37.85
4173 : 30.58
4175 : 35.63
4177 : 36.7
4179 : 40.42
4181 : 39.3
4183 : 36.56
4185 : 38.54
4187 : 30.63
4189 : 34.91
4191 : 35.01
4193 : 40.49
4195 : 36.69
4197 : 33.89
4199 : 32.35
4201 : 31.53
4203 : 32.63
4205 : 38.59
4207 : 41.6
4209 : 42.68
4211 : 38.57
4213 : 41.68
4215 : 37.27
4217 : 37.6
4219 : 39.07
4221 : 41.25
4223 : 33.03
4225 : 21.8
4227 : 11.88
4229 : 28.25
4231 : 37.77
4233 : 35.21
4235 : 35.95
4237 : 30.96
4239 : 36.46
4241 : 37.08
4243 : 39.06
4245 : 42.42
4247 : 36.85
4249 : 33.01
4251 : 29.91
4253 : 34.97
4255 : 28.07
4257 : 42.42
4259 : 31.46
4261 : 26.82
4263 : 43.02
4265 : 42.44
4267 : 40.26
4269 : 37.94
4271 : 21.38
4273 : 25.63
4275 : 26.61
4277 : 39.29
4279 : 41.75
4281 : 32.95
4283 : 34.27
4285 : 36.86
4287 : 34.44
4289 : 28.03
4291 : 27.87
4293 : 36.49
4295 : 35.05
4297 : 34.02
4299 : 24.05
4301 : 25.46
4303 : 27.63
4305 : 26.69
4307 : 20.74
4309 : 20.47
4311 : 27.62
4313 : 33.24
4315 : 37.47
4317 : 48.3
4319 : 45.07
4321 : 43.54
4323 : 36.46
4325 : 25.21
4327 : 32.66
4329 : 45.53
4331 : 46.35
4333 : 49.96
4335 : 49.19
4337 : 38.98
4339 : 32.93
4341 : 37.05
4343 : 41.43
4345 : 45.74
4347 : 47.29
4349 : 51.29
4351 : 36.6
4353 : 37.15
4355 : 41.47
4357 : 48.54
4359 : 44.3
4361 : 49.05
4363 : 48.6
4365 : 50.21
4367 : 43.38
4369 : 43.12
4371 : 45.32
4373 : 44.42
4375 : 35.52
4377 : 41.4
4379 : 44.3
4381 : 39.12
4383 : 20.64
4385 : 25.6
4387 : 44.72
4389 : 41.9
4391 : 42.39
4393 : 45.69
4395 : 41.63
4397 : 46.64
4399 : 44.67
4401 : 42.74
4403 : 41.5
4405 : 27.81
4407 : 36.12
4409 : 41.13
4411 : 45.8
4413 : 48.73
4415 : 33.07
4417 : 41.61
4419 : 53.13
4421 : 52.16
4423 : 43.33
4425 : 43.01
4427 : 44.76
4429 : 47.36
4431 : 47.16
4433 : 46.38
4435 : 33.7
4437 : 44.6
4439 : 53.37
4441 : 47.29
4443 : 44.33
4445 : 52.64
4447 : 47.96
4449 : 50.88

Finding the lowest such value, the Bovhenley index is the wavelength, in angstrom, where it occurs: 4309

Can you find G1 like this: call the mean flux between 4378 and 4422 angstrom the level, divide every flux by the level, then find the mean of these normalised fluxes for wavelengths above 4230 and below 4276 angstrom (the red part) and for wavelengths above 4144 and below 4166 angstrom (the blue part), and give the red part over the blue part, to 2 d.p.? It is 0.90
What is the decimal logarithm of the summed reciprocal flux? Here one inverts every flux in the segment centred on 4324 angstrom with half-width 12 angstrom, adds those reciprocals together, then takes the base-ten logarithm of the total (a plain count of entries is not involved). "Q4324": -0.52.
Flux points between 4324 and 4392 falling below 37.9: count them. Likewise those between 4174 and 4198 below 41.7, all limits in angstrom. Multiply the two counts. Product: 108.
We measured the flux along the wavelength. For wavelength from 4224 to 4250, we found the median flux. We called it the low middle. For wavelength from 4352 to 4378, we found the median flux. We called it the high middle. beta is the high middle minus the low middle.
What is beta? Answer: 8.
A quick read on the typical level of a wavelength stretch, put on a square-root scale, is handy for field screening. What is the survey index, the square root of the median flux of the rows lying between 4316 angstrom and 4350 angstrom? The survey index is 6.7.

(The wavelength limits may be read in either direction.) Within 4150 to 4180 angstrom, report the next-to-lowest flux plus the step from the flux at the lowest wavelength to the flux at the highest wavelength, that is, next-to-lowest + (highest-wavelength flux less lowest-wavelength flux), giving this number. 35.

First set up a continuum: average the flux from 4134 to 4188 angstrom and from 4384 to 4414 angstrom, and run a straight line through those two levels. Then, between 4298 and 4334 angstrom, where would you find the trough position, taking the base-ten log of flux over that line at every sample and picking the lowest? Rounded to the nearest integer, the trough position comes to 4309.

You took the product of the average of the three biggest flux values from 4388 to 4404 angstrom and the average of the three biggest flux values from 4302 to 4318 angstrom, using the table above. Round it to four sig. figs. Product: 1812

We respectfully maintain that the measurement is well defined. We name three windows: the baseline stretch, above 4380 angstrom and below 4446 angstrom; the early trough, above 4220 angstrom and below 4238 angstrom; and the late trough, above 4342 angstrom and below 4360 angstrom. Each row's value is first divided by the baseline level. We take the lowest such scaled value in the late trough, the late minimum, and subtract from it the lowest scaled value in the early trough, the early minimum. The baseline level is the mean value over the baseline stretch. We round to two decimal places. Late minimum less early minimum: 0.58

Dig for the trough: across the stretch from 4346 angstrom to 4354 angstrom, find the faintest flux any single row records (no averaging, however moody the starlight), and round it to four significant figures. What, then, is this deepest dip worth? 36.60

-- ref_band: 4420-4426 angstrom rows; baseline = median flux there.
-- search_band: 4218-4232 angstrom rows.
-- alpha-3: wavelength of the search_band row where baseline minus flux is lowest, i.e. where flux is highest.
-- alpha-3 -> 4221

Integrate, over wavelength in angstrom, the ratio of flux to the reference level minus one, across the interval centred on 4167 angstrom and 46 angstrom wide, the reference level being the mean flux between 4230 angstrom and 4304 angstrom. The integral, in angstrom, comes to 4.6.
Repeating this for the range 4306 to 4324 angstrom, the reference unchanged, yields 0.5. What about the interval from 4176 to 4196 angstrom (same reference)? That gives 1.8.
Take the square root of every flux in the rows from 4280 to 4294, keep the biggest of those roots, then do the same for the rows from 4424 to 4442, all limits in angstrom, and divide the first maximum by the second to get 0.831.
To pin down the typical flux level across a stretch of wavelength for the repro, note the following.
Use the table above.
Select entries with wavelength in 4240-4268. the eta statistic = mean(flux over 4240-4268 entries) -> 36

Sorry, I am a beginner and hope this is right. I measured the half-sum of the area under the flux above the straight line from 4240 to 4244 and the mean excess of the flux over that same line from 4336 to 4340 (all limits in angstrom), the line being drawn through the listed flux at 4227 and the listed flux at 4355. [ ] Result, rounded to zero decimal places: 45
